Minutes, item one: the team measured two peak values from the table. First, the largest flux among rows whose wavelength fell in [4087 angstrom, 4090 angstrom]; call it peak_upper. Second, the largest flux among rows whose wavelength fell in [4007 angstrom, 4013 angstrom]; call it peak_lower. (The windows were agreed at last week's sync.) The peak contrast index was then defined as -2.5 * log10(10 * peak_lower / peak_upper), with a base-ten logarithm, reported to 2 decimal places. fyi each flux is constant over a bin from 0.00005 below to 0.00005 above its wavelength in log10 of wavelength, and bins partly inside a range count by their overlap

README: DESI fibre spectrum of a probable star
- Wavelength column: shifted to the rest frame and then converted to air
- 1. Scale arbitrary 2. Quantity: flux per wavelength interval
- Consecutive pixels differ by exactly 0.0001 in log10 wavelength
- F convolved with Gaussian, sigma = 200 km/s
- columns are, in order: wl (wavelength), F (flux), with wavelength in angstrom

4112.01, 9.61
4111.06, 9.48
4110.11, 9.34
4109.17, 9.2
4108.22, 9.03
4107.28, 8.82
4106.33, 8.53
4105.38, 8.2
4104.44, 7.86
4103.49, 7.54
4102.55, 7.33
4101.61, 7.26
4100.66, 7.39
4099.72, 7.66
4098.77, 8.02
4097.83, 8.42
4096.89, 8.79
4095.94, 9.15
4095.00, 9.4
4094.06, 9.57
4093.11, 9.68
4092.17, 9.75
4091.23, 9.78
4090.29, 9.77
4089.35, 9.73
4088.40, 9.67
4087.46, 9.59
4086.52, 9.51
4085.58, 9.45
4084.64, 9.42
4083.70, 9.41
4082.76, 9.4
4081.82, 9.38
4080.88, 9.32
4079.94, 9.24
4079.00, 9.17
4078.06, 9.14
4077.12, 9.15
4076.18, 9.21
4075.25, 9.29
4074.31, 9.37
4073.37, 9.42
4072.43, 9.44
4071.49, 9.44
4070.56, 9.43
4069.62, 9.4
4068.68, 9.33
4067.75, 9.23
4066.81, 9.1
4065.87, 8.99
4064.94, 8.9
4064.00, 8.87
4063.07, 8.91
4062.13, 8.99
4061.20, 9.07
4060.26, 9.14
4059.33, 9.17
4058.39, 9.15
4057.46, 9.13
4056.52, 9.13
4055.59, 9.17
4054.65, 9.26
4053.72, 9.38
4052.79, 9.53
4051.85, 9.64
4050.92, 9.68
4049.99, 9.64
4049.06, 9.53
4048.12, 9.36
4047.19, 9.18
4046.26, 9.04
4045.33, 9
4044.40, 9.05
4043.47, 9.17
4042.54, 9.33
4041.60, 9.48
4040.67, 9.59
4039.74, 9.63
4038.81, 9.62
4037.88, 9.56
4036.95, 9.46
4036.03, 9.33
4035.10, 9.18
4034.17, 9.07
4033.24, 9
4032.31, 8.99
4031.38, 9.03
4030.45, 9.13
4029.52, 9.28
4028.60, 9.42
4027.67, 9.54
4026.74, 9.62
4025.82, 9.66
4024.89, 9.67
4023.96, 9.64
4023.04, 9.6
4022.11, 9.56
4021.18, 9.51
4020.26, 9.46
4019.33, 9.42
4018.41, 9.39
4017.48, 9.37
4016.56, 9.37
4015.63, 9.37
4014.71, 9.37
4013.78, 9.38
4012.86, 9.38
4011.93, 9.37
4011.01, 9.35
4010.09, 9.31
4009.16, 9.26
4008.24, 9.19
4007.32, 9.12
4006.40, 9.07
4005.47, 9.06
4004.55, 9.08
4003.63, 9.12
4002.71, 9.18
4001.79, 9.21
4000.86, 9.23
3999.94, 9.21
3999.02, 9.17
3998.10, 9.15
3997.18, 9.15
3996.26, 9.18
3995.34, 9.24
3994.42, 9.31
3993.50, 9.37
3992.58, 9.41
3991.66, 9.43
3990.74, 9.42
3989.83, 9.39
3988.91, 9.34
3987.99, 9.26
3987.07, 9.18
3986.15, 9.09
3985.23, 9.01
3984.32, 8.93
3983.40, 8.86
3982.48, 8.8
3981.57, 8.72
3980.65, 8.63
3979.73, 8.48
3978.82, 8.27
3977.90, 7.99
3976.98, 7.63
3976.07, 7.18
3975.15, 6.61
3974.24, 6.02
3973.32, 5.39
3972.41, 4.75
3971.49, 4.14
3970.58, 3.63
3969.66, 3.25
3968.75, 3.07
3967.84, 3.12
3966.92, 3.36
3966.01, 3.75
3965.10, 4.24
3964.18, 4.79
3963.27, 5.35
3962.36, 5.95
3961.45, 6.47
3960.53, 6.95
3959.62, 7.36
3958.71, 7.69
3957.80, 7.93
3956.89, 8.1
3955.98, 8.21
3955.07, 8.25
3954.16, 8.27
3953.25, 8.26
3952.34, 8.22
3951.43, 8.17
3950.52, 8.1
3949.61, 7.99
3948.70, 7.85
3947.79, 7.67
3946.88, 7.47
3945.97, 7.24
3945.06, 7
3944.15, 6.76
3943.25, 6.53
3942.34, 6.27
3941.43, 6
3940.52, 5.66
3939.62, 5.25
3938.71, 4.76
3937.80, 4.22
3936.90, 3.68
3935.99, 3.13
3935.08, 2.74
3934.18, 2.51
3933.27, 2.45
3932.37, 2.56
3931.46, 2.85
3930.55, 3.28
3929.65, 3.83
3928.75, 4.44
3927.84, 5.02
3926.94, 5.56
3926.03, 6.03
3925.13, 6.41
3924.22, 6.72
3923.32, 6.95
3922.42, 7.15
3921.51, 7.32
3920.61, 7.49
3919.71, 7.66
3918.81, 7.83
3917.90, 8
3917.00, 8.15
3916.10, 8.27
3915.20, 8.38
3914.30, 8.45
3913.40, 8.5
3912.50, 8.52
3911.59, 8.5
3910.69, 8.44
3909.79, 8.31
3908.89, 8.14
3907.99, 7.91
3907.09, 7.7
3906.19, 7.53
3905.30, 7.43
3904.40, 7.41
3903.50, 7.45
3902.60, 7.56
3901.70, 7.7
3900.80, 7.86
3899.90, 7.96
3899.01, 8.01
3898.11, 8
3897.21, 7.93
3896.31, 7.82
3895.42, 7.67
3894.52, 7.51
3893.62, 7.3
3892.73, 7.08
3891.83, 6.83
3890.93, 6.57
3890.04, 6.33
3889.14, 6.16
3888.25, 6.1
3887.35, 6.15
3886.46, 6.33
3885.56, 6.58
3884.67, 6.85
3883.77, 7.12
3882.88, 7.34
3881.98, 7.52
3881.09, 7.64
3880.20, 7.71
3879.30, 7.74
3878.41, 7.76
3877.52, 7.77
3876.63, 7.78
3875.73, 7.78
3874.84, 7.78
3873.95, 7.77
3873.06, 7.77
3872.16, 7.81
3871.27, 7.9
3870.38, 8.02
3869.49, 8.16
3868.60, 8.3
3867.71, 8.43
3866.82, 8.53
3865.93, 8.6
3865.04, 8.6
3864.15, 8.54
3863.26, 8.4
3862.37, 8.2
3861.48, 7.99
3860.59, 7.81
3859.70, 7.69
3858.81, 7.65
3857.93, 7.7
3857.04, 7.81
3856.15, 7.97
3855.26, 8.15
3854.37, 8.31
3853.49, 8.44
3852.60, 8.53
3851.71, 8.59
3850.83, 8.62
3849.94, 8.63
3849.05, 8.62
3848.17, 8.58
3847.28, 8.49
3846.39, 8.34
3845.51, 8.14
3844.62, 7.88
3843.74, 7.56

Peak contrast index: -2.46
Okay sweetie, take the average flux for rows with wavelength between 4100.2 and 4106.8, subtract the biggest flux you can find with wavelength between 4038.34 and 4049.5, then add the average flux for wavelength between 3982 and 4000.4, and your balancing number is 7.3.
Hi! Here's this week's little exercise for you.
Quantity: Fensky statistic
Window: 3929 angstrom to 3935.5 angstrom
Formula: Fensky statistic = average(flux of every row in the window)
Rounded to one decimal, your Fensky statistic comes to 2.9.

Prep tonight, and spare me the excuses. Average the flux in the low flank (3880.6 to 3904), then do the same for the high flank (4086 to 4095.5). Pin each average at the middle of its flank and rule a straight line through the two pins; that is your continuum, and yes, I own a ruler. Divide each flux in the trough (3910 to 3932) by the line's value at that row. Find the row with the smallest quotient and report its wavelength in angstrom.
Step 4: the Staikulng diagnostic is 3931.46 angstrom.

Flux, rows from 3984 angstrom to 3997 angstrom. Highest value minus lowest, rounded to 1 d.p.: 0.5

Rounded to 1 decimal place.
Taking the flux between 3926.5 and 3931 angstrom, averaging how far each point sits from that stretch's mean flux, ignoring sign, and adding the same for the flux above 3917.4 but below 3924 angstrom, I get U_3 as 1.0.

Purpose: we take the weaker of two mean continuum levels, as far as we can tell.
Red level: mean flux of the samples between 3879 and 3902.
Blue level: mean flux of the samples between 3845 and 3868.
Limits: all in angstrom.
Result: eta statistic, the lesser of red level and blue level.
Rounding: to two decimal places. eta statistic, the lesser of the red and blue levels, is 7.22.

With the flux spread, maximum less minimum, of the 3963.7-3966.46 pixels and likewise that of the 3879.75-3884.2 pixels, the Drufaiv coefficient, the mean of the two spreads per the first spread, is 0.8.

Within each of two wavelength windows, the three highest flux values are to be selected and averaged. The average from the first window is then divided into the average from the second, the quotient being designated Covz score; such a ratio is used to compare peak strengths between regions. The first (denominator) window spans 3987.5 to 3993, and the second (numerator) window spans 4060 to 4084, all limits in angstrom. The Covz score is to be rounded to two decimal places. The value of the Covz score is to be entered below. 1.00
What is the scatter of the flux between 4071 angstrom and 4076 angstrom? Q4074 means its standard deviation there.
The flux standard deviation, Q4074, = 0.06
